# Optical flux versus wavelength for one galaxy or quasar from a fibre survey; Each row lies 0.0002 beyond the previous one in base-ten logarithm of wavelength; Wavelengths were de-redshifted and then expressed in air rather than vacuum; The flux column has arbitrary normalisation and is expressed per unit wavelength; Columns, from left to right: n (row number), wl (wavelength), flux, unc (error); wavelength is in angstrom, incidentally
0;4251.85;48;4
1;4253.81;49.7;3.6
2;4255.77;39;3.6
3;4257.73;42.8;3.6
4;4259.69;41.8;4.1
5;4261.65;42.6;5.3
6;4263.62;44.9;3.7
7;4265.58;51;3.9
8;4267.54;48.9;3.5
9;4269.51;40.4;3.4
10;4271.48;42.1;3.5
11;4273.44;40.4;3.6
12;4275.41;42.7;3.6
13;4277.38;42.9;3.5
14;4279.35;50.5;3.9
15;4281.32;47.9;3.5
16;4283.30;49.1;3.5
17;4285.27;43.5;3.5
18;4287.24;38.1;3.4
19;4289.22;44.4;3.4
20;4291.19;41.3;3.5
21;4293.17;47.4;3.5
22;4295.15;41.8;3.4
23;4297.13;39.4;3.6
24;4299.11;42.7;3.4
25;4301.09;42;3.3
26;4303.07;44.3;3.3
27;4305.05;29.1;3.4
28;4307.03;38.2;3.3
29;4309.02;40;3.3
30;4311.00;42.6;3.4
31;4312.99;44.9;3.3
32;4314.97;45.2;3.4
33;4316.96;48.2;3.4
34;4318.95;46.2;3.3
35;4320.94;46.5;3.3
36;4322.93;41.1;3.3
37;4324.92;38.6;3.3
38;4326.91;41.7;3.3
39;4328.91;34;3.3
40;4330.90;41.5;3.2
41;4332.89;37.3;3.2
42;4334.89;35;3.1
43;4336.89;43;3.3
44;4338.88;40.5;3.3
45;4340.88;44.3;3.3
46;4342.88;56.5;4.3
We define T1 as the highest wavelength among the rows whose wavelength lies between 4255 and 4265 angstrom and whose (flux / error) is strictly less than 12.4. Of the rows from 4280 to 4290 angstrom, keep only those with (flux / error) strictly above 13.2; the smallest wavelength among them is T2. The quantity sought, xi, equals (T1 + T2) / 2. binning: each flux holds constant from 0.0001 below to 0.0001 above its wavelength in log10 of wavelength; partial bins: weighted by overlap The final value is 4272.5 angstrom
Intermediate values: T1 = 4263.62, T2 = 4281.32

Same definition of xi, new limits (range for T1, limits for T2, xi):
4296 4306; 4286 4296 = 4299.1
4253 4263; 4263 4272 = 4264.6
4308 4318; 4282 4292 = 4296.2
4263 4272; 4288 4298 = 4282.3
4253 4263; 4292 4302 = 4277.4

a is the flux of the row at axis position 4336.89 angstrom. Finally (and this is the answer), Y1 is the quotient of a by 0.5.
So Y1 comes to 86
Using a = 43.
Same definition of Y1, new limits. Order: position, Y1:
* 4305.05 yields 58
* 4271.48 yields 84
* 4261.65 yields 85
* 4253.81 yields 99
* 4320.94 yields 93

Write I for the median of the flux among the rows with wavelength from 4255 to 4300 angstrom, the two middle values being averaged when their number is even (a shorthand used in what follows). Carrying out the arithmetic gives 42.7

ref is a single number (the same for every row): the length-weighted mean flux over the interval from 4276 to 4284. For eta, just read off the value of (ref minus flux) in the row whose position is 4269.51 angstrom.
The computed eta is 7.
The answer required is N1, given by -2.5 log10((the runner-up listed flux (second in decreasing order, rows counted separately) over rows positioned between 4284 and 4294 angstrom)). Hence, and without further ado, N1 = -4.12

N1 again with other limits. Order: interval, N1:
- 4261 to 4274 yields -4.22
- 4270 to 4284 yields -4.23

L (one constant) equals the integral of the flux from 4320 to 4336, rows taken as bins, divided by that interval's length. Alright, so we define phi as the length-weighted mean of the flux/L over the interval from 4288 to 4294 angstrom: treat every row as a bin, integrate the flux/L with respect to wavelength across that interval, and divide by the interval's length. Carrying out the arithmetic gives 1.12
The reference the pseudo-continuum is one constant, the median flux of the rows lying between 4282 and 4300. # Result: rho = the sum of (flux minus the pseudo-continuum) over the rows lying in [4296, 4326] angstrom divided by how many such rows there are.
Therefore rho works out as -0.8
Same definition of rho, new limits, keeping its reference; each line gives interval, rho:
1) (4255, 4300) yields 1.0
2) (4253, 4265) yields 0.8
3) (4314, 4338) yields -1.2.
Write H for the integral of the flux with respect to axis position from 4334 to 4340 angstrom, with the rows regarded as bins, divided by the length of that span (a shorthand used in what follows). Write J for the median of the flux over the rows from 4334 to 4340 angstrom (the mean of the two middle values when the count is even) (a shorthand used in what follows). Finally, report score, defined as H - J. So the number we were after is -0.8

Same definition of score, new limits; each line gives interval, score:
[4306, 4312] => 0.2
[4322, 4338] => -0.8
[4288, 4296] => 0.5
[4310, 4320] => 0.2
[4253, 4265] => 0.9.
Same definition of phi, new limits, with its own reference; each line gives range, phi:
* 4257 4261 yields 1.07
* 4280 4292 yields 1.12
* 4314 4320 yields 1.18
